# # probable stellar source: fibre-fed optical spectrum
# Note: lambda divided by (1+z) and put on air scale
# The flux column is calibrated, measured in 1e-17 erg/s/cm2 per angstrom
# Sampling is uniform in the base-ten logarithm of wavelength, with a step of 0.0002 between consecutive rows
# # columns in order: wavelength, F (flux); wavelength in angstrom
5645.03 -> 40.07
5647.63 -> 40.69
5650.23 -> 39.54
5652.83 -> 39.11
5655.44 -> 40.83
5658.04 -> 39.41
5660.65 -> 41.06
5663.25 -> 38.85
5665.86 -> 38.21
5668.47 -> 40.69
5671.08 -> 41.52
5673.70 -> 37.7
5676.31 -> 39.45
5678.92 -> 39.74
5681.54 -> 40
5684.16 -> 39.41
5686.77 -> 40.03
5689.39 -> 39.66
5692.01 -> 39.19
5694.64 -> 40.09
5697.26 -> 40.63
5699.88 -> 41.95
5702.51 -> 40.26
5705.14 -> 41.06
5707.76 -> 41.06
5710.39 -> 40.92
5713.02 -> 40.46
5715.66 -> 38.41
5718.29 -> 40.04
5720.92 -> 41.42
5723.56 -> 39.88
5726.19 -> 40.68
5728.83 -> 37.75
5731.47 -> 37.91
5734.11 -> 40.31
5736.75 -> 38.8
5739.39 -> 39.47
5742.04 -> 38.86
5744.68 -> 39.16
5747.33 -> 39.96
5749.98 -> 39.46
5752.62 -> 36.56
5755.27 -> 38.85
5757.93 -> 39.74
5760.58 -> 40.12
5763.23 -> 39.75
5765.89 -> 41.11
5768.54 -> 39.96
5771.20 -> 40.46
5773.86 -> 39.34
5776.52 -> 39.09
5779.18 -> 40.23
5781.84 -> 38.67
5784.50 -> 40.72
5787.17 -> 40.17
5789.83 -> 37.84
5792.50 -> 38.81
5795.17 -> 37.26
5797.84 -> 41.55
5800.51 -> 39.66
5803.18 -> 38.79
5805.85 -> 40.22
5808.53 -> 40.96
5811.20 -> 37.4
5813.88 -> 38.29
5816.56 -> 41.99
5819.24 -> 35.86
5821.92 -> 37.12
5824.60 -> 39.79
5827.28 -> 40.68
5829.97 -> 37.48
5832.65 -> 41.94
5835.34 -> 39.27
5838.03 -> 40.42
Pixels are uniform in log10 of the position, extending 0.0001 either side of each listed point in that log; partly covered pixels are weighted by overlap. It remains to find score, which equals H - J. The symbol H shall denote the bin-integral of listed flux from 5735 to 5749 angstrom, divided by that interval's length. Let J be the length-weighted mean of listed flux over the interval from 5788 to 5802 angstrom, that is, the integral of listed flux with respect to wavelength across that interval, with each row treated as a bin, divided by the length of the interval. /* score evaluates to 0.2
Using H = 39.3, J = 39.1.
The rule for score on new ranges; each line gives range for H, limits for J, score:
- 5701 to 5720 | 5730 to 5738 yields 1.4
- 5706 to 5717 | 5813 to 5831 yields 1.5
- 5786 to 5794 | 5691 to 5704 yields -1.6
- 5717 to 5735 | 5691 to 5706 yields -0.8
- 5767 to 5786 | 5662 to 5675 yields 0.4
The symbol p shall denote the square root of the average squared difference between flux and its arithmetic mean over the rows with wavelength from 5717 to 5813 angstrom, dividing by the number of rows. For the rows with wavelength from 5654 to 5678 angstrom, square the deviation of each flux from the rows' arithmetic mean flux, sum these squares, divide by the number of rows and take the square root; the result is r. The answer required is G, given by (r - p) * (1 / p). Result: 0.08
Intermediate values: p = 1.17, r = 1.27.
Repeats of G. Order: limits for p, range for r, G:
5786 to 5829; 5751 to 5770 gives -0.22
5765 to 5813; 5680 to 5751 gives -0.19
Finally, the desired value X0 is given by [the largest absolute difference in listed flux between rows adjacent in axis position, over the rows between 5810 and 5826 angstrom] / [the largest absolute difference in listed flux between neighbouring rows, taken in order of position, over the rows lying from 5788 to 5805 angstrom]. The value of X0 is 1.4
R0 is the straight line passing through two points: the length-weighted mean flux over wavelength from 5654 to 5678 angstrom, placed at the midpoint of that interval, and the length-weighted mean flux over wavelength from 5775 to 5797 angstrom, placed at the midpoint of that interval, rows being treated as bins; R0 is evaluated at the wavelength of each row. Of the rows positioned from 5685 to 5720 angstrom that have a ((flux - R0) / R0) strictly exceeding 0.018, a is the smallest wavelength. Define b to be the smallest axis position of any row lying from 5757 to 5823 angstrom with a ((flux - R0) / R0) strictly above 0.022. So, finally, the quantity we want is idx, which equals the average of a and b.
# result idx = 5731.6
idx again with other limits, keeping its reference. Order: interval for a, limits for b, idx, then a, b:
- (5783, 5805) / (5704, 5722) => 5744.8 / 5784.50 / 5705.14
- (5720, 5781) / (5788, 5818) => 5759.4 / 5720.92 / 5797.84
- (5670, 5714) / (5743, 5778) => 5718.5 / 5671.08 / 5765.89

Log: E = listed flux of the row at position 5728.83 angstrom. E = 37.75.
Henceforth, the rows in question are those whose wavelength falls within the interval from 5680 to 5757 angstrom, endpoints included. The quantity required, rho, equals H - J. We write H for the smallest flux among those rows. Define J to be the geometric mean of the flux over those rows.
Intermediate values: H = 36.56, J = 39.7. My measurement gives -3.2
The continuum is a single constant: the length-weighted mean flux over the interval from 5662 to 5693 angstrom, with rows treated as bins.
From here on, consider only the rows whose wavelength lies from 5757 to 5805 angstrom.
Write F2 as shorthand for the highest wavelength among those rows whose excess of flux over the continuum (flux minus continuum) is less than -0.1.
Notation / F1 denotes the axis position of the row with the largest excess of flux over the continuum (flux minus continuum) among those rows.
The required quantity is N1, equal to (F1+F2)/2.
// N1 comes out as 5800.5 angstrom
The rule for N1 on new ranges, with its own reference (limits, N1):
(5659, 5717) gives 5707.8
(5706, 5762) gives 5738.1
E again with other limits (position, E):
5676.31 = 39.45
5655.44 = 40.83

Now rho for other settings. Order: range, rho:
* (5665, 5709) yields -2.3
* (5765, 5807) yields -2.3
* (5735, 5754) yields -2.3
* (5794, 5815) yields -2.0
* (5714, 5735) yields -1.8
